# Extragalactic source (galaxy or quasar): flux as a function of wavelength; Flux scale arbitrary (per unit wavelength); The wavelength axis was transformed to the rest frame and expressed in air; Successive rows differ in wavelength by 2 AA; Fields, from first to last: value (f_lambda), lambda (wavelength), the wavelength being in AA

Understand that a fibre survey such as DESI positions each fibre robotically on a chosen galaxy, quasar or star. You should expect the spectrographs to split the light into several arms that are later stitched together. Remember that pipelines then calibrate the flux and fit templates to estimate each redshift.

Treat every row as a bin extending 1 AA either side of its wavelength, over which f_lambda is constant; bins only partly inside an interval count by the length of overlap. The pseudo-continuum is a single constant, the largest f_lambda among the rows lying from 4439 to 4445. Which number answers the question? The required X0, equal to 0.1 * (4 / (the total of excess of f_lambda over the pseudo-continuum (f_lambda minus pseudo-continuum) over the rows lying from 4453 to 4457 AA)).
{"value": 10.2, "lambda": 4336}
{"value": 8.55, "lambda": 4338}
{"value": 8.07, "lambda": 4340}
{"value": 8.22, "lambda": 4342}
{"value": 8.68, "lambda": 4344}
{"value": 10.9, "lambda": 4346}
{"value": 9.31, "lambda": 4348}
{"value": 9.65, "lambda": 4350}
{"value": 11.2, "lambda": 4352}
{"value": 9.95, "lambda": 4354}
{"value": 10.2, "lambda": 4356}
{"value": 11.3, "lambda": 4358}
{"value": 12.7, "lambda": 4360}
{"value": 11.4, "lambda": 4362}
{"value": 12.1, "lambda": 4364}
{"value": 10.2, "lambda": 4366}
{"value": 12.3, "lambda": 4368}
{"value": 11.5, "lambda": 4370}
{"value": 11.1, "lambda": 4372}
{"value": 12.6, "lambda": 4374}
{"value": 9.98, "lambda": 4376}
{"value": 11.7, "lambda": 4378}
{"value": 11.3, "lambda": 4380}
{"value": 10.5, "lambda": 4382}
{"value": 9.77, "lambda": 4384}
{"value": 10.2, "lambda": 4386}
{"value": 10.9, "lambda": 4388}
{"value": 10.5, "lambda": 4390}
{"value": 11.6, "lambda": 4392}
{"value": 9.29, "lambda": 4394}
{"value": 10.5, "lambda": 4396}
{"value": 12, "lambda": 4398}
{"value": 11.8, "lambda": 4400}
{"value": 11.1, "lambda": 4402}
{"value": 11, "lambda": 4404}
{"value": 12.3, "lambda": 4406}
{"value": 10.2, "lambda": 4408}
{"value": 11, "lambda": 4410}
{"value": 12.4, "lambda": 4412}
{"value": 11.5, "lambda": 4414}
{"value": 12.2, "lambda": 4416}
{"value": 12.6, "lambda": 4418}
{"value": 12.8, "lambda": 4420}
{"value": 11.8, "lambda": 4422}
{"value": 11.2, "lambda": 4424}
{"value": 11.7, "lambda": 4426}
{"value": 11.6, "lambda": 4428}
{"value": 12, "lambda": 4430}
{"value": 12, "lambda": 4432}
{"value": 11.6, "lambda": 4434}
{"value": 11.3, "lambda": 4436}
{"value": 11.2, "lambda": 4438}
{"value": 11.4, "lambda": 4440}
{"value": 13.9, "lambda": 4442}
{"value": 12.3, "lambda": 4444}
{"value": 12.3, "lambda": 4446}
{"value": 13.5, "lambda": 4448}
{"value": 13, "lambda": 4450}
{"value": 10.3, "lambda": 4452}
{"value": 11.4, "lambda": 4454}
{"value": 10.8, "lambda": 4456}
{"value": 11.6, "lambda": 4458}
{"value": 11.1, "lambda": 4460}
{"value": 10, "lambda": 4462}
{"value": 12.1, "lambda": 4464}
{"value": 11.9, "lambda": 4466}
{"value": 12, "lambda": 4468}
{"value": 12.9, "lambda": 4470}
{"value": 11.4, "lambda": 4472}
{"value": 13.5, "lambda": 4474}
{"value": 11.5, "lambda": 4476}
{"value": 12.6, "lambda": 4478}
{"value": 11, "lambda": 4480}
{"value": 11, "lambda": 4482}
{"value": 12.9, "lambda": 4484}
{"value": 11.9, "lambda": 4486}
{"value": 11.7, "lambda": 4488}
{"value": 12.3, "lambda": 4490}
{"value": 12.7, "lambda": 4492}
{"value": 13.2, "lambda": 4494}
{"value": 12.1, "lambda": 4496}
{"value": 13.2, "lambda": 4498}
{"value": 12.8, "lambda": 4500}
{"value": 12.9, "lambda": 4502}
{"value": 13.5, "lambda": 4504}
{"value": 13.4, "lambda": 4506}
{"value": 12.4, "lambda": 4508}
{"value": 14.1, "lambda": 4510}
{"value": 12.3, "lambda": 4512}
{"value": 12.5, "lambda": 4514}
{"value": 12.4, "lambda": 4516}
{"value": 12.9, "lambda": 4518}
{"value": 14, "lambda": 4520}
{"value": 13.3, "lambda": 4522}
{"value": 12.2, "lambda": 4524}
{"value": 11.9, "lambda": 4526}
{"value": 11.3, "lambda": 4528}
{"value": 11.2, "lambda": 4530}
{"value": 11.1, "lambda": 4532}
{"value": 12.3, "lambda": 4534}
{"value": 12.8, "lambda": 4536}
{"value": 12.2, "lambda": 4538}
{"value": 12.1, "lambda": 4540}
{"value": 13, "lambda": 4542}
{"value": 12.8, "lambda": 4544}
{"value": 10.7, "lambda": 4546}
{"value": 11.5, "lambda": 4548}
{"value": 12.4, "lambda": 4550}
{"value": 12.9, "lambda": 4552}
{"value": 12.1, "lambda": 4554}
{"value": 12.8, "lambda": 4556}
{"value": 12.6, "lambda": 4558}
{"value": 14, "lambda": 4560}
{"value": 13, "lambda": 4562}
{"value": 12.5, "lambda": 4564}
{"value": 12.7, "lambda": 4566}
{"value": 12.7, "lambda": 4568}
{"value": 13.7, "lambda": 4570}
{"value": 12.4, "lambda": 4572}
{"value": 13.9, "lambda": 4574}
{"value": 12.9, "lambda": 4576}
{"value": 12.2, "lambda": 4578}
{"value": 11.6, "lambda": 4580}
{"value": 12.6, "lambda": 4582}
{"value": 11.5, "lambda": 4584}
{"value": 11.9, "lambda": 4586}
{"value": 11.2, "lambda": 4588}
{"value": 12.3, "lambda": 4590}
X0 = -0.071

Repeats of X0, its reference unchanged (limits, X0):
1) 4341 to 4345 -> -0.037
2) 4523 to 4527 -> -0.108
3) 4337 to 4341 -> -0.036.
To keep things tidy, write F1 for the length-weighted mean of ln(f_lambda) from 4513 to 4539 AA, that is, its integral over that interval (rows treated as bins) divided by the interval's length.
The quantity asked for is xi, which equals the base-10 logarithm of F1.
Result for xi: 0.399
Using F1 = 2.51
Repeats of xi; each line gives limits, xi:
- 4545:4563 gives 0.401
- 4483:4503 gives 0.403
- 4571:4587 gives 0.400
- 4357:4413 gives 0.382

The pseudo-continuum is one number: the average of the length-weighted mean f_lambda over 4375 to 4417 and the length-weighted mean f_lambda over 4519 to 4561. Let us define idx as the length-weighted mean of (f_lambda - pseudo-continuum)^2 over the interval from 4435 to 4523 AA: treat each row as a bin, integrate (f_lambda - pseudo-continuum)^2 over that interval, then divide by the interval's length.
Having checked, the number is 1.32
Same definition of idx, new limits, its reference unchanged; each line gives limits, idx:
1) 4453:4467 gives 0.61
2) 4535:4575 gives 1.45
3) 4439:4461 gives 1.26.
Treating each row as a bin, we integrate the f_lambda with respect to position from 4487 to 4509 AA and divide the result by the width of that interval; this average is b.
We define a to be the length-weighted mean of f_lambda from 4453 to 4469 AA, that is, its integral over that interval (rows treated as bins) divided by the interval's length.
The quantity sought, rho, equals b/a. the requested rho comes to 1.12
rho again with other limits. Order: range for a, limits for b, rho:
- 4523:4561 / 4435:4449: 1.01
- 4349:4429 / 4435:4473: 1.05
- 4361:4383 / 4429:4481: 1.05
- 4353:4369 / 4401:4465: 1.04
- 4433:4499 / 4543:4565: 1.04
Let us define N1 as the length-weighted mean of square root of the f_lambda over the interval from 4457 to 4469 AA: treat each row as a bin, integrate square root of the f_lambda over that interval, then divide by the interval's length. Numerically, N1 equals 3.38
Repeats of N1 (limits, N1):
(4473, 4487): 3.47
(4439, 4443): 3.55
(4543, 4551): 3.44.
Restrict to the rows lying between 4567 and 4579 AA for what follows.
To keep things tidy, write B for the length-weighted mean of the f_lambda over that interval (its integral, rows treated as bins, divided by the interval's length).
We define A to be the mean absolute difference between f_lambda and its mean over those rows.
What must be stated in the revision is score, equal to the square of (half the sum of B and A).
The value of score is 45.7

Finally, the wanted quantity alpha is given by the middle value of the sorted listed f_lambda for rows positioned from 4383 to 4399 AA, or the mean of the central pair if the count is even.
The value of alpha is 10.5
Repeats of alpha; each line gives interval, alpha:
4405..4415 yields 11.5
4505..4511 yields 13.4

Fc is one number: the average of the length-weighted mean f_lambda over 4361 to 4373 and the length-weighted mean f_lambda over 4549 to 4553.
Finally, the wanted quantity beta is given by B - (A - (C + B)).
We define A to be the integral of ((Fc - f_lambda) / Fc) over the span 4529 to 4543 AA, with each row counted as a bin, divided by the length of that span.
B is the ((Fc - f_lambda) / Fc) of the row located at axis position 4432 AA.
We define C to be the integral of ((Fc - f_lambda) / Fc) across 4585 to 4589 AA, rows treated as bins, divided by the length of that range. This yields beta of 0.05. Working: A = 0.00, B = 0.00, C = 0.041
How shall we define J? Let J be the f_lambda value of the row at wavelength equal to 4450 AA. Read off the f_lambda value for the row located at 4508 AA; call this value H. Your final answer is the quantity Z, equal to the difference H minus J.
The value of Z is -0.6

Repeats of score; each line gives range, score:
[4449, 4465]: 36.2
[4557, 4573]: 45.0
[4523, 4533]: 35.7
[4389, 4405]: 33.8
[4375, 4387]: 31.3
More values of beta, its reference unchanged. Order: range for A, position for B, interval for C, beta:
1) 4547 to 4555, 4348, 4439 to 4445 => 0.43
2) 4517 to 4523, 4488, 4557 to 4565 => 0.09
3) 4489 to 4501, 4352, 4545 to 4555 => 0.21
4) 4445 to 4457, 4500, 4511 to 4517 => -0.17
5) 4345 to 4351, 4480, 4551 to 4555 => -0.04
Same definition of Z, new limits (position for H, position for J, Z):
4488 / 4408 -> 1.5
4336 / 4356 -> 0.0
